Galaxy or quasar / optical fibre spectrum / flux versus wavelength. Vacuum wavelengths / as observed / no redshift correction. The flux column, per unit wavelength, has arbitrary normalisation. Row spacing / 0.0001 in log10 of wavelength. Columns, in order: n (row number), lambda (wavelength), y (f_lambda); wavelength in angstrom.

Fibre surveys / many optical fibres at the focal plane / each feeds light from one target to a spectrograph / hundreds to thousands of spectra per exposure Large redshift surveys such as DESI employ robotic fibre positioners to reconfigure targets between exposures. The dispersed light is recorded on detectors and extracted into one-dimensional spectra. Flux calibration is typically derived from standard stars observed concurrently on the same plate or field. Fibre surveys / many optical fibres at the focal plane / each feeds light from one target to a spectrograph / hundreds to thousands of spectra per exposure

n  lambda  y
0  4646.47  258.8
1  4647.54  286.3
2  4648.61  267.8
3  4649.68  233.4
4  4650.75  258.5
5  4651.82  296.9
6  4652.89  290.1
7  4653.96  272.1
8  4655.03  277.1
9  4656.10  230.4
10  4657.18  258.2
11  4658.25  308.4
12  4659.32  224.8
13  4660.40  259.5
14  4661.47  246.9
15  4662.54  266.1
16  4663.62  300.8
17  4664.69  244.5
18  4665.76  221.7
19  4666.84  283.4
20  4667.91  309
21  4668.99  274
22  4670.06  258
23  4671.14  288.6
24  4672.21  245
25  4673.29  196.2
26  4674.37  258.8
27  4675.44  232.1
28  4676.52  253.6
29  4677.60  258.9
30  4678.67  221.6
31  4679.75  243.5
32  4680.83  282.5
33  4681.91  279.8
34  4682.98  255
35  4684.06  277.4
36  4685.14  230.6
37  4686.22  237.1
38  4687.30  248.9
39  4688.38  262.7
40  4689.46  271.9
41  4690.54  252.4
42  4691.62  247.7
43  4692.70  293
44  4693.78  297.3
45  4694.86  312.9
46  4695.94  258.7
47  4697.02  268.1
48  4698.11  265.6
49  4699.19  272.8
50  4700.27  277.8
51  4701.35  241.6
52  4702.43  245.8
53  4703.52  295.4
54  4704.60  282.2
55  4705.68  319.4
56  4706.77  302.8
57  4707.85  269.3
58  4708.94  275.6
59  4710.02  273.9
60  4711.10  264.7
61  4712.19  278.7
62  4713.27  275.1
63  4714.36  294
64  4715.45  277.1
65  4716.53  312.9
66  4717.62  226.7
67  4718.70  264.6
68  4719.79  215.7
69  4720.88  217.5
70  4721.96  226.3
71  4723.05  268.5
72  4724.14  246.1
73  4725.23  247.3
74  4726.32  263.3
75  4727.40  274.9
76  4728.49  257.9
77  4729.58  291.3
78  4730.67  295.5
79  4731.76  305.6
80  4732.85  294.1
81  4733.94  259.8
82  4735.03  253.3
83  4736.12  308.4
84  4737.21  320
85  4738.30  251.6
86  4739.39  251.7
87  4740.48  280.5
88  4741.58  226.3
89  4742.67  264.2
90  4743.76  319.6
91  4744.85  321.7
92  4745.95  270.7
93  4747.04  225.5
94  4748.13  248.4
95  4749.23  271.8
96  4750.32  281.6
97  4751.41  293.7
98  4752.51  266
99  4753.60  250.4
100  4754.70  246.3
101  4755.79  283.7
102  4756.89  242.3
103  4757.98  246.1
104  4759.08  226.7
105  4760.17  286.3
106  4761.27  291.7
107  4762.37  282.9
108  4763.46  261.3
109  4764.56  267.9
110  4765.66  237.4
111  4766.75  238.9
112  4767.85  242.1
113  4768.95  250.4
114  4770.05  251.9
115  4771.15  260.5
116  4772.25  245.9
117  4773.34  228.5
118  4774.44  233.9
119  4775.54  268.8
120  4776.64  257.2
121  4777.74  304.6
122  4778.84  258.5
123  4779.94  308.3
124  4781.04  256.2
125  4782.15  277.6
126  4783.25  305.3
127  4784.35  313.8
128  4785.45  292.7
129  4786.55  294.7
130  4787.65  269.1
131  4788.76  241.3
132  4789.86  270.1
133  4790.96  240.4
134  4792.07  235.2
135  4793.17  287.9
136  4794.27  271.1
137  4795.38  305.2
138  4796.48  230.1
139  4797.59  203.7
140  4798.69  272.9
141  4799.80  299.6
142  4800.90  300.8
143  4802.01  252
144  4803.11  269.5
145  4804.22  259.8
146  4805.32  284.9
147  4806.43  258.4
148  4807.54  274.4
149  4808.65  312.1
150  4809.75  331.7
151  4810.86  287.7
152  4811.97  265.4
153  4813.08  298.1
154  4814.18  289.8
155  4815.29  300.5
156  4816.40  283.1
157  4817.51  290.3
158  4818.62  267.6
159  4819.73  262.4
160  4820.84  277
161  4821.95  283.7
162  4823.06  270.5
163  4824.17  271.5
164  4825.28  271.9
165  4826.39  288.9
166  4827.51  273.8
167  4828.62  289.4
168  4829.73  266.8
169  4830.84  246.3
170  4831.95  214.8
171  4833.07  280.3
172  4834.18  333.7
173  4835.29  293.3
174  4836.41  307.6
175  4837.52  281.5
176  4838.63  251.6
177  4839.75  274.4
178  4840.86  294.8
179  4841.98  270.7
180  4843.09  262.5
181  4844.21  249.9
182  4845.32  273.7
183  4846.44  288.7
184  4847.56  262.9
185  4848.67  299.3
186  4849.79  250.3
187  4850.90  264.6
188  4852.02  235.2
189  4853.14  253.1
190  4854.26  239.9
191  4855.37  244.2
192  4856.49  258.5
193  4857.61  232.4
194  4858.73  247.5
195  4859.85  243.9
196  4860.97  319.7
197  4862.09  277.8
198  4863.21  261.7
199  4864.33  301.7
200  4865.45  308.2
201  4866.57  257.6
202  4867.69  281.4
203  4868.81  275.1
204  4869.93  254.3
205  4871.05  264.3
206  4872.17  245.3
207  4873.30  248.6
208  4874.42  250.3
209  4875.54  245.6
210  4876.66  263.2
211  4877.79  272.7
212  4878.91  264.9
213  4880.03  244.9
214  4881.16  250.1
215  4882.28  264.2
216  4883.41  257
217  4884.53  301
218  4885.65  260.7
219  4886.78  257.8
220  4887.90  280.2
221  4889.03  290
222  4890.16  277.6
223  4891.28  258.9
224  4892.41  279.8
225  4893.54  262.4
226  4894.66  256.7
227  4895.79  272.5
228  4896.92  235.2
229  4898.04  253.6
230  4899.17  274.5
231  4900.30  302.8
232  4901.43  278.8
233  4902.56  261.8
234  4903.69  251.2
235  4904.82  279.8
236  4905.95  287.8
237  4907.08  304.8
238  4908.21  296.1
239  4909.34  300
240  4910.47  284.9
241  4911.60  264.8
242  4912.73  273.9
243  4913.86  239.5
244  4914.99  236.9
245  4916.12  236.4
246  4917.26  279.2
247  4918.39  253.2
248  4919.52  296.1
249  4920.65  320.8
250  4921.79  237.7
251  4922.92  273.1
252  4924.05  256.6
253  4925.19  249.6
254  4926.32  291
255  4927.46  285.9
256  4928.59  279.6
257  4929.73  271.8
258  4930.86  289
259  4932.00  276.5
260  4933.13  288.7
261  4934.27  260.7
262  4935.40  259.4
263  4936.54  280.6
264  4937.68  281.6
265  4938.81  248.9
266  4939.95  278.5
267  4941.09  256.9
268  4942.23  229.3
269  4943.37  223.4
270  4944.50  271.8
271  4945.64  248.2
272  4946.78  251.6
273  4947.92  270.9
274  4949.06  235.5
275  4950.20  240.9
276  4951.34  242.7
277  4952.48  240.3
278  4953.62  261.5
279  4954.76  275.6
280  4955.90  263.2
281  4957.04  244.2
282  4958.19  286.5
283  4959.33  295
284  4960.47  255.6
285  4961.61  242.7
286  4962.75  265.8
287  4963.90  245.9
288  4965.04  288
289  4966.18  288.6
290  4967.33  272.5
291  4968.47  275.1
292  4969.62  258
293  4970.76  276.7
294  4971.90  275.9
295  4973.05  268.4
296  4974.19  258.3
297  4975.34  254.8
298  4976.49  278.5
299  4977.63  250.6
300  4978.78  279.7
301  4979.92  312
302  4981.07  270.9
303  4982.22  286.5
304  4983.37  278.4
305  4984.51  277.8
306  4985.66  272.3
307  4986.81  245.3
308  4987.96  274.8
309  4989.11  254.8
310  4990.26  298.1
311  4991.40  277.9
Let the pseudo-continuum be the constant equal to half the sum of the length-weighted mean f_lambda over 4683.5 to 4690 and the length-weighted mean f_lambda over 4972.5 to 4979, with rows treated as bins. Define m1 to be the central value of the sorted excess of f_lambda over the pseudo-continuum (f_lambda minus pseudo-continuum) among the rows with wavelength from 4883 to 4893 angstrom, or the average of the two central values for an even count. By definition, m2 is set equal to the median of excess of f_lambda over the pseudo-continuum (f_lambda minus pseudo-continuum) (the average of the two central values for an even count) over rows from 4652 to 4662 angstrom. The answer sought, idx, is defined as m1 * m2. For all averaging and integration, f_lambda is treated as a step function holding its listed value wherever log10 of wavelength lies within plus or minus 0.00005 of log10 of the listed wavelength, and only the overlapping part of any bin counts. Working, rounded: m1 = 18.2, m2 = 0.1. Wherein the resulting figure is 2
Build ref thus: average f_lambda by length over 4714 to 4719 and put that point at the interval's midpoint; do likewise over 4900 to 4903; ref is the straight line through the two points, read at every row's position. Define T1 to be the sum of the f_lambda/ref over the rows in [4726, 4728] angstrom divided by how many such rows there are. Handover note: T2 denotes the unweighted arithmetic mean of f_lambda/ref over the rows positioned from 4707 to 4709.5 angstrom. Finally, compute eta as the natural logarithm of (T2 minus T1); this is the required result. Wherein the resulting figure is -4.3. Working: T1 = 0.98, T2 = 0.99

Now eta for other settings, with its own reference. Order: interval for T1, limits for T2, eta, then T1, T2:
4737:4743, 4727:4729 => -5.6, 0.96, 0.97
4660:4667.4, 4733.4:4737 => -3.2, 0.95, 0.99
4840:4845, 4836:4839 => -3.2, 0.97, 1.01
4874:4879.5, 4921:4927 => -5.5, 0.93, 0.93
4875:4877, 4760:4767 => -2.9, 0.91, 0.97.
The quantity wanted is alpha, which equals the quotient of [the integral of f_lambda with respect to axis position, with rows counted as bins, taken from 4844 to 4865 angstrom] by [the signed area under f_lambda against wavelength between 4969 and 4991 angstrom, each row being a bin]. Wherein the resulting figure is 0.93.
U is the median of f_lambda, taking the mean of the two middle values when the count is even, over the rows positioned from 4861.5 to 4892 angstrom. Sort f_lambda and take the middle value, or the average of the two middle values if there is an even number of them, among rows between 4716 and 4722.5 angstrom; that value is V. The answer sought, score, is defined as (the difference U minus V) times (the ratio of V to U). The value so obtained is 32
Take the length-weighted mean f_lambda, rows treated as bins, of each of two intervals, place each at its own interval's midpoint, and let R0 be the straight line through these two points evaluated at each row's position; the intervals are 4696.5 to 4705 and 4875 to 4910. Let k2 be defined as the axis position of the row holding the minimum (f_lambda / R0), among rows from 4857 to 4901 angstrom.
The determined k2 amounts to 4857.61 angstrom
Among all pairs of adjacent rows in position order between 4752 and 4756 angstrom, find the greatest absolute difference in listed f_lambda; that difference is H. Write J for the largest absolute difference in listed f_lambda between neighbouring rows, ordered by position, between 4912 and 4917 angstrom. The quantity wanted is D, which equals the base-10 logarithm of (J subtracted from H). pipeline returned 0.5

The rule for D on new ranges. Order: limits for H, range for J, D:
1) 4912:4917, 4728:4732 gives 0.0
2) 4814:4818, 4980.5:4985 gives 0.3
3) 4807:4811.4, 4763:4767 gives 1.1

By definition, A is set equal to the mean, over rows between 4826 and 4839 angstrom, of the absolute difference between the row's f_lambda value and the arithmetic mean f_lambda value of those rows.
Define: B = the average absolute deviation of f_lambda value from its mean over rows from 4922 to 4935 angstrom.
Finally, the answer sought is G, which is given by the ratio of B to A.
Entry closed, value 0.51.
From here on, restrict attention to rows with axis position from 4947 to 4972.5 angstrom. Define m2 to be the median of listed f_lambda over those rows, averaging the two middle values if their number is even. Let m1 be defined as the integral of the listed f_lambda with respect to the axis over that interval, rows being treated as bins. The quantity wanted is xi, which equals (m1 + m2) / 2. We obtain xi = 3492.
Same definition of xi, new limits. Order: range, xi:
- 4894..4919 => 3504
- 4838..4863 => 3423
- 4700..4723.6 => 3303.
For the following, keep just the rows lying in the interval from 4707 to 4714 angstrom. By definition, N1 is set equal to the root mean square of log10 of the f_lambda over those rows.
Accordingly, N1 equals 2.436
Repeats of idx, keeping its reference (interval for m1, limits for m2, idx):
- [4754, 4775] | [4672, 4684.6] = 66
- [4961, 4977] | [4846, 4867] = -10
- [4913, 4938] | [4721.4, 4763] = 122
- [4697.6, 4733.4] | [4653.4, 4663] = 2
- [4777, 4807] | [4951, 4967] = 35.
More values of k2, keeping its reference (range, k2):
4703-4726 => 4719.79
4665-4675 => 4673.29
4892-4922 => 4896.92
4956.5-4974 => 4961.61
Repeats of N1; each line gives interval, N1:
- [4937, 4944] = 2.402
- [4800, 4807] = 2.432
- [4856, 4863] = 2.418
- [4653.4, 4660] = 2.416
